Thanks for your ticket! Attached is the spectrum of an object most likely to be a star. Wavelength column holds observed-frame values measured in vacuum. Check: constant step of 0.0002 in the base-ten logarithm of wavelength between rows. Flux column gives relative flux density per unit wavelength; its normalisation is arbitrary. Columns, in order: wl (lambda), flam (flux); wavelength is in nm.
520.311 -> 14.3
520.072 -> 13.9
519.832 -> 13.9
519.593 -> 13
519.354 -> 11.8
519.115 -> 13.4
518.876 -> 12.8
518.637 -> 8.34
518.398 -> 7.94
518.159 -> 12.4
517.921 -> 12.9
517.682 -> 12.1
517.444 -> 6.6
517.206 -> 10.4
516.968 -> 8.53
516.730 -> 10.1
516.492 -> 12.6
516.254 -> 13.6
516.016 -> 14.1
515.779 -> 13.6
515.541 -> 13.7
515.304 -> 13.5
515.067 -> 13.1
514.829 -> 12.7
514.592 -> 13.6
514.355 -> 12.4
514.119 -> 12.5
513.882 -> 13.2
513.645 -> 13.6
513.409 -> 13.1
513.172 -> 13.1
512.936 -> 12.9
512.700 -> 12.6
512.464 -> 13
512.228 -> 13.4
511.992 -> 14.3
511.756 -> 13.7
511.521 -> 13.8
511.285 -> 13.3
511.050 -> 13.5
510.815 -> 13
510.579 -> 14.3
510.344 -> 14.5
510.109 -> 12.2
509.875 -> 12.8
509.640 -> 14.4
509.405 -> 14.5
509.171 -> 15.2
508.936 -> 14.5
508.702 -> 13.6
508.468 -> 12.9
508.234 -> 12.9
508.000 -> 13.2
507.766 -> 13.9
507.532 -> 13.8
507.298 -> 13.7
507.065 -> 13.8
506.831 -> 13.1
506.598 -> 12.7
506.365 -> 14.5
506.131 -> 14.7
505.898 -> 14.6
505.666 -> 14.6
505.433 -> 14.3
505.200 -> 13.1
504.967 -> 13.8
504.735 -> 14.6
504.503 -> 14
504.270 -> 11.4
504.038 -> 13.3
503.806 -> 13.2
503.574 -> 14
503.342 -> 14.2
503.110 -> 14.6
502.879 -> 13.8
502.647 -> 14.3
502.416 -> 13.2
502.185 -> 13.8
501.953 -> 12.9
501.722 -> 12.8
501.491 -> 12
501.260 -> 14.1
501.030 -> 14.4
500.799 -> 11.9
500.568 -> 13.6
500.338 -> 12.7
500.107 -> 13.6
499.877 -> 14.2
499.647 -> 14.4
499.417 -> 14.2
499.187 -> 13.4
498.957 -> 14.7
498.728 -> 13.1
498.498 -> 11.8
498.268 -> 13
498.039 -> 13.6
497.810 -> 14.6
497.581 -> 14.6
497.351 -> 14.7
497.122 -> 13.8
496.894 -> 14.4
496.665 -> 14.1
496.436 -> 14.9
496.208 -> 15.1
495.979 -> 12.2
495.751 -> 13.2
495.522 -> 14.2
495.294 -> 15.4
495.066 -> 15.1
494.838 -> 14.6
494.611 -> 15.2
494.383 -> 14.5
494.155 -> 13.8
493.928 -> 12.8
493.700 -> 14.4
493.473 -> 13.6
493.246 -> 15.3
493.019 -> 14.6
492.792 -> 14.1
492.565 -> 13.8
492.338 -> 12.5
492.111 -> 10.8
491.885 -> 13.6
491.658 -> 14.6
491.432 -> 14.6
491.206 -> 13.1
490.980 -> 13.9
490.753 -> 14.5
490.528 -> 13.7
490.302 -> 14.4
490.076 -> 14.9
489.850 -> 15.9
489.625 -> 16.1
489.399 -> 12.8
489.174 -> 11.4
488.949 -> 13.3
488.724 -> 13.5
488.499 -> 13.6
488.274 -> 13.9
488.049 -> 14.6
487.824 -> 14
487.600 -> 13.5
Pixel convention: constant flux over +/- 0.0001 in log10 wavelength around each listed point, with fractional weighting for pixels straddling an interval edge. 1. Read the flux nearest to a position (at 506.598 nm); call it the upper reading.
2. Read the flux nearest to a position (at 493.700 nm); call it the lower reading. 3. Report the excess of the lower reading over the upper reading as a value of 1.7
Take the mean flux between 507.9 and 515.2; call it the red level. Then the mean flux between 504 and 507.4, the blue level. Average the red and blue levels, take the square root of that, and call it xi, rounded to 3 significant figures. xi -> 3.69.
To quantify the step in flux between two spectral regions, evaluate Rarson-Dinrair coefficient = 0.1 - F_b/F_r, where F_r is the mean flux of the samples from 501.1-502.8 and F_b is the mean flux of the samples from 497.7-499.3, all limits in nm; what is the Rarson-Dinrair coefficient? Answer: -0.91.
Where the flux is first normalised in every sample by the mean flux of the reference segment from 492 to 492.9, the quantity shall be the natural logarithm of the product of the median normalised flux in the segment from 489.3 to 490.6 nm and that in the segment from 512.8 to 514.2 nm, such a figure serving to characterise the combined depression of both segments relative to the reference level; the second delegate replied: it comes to 0.16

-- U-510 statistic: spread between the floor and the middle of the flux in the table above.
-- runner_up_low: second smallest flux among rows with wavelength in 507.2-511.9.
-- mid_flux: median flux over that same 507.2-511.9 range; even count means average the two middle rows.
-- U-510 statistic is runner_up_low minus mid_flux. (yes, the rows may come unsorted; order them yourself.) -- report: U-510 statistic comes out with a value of -0.90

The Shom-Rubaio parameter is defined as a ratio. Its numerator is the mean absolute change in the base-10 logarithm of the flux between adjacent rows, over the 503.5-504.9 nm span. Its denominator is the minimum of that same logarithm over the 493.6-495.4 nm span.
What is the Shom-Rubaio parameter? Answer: 0.04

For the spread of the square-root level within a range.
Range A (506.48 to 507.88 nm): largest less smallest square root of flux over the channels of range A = 0.16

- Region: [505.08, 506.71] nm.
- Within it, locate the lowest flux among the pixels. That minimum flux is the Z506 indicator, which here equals 12.7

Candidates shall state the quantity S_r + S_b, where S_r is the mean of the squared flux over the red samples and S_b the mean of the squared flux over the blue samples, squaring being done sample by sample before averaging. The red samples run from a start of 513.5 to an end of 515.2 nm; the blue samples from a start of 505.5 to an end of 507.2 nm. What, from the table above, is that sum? 366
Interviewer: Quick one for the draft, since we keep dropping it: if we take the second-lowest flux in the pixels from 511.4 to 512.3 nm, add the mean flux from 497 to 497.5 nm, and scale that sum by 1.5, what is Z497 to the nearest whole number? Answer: 42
